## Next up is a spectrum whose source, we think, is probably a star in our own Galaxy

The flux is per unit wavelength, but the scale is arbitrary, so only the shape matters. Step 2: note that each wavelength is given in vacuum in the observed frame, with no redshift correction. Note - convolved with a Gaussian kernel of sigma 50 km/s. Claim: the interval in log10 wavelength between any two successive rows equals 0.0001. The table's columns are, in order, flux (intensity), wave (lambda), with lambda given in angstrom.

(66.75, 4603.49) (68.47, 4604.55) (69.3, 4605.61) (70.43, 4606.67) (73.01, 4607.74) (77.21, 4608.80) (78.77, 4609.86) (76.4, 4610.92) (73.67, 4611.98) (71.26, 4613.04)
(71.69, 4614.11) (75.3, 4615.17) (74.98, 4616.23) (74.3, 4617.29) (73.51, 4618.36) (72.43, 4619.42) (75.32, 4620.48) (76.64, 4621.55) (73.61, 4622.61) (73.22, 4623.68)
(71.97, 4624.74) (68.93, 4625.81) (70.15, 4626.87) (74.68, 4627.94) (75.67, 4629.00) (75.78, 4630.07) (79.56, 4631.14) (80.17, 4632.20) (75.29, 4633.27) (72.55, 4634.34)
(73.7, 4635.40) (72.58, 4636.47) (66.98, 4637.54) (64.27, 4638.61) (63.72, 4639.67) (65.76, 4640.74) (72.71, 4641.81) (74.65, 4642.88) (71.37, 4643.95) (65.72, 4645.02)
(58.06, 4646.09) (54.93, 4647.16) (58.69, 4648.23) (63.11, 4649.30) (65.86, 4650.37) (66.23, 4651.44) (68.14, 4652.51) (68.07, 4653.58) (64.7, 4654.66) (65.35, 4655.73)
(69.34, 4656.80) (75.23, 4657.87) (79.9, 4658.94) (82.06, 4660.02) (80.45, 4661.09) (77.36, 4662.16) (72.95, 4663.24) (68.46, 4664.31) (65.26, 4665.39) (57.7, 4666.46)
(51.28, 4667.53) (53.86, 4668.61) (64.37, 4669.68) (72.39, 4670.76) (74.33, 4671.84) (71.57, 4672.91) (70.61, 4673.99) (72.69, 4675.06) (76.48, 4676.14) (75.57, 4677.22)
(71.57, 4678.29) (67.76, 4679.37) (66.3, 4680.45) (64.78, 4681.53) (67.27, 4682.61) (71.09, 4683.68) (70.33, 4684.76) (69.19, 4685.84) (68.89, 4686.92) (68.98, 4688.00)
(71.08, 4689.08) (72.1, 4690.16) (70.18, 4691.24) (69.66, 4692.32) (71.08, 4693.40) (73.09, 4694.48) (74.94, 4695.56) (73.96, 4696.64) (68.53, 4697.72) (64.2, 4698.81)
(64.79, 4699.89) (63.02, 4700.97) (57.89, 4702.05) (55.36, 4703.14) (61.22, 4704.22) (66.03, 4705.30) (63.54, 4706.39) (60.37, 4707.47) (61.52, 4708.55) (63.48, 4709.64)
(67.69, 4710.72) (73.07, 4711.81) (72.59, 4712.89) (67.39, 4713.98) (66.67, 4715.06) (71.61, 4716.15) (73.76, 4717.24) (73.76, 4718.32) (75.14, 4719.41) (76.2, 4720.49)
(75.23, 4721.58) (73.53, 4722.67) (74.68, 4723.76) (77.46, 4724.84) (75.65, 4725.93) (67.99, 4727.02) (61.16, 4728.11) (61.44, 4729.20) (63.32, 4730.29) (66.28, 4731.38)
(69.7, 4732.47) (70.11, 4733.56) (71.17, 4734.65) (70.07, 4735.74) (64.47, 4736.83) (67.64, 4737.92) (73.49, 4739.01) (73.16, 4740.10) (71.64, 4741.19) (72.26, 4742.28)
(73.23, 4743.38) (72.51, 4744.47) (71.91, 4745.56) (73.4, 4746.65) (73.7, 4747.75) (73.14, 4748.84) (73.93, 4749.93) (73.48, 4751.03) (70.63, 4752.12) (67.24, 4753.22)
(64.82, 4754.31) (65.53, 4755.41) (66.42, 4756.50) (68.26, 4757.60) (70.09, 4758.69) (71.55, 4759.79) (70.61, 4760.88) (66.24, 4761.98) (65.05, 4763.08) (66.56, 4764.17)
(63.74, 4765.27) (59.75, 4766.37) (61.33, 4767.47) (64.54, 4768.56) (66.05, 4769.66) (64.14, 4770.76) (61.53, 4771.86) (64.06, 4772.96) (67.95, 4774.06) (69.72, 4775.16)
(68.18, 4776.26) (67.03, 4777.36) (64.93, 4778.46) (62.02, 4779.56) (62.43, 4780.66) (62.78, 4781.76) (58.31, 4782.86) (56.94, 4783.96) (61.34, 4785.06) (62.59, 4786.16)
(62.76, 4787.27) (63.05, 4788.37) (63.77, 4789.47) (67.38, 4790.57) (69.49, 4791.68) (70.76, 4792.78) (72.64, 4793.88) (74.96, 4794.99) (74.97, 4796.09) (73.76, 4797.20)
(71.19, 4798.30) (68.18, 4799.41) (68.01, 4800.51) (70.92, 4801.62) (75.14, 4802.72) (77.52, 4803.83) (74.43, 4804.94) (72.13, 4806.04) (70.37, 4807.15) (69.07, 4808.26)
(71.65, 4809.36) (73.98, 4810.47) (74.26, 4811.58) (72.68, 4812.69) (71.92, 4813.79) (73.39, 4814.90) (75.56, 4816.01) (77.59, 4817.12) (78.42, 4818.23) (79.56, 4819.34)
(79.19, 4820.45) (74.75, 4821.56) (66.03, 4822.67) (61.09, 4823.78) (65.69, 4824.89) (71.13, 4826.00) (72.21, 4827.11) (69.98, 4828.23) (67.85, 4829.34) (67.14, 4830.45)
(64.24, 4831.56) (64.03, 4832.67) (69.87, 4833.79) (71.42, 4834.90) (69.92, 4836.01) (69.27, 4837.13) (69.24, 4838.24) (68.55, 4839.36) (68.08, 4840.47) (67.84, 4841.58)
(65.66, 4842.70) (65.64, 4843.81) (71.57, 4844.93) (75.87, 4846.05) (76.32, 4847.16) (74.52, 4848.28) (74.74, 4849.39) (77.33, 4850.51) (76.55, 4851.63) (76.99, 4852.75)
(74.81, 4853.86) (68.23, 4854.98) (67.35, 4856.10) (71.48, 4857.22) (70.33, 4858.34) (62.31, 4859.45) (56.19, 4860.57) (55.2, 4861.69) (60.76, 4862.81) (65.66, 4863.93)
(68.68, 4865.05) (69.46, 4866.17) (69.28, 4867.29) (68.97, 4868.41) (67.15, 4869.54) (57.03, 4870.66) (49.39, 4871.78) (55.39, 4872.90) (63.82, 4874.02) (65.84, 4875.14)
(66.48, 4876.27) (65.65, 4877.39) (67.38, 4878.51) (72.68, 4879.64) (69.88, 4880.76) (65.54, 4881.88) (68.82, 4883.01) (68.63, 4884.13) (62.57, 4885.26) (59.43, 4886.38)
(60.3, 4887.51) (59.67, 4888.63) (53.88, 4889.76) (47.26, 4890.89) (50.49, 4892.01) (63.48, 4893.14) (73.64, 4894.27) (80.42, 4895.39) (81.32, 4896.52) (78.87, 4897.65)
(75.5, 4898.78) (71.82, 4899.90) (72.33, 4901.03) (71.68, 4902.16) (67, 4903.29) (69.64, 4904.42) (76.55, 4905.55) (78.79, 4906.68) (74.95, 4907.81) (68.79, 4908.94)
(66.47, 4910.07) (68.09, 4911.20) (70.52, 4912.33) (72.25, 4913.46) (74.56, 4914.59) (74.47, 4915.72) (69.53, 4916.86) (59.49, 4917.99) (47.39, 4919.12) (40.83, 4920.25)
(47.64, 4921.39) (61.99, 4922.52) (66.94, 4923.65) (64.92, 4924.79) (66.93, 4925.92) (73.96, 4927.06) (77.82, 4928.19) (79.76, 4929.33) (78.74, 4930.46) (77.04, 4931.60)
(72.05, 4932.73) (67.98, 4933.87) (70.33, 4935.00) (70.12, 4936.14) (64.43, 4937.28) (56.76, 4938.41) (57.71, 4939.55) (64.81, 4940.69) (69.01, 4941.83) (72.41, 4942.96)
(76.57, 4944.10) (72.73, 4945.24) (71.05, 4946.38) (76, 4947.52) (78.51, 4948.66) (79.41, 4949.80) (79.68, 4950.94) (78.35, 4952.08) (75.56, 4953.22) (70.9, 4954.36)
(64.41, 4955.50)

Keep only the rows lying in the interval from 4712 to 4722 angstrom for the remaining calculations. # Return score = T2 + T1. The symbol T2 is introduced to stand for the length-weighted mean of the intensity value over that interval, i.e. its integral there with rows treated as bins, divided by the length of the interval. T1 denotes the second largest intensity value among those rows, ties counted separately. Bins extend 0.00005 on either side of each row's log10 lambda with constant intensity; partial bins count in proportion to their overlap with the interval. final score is 148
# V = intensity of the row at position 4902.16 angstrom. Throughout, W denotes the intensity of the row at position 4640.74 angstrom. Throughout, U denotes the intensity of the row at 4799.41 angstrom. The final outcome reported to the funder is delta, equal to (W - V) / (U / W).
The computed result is -5.7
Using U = 68.18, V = 71.68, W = 65.76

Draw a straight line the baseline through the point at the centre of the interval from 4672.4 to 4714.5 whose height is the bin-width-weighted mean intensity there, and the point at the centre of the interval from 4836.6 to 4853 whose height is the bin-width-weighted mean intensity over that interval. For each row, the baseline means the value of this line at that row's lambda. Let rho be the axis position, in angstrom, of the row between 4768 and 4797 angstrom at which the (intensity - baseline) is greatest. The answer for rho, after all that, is 4794.99 angstrom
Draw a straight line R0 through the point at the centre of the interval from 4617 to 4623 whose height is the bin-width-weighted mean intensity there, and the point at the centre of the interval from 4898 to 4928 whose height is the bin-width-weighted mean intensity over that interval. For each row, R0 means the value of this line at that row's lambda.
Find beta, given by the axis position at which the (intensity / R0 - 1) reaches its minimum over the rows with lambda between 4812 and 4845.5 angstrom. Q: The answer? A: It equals 4823.78 angstrom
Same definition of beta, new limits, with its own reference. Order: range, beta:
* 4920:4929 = 4920.25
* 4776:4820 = 4783.96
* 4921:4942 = 4921.39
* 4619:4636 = 4625.81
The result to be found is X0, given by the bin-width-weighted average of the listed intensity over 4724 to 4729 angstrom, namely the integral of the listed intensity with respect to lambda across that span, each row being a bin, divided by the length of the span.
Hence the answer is 70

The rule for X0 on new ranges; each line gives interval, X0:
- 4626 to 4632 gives 75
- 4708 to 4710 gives 62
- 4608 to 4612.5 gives 76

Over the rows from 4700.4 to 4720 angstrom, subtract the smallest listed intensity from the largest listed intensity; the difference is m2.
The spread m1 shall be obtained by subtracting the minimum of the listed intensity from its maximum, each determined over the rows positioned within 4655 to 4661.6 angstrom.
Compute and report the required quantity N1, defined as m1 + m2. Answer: 36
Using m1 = 17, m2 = 20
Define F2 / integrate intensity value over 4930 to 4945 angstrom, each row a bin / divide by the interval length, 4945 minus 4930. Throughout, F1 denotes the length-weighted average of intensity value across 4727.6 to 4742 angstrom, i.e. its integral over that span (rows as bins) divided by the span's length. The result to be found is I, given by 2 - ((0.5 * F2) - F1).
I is 35.5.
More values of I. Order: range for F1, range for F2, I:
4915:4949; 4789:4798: 34.0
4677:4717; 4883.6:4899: 37.2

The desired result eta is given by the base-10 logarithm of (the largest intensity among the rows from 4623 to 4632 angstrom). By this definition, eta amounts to 1.90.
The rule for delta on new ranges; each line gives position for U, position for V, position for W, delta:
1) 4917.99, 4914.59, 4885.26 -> -12.6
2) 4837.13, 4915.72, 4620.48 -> 0.9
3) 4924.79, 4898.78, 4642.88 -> -1.0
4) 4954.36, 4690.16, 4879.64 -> 0.6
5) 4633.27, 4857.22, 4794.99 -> 3.5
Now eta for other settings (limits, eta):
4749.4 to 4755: 1.87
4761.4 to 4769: 1.82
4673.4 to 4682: 1.88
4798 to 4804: 1.89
